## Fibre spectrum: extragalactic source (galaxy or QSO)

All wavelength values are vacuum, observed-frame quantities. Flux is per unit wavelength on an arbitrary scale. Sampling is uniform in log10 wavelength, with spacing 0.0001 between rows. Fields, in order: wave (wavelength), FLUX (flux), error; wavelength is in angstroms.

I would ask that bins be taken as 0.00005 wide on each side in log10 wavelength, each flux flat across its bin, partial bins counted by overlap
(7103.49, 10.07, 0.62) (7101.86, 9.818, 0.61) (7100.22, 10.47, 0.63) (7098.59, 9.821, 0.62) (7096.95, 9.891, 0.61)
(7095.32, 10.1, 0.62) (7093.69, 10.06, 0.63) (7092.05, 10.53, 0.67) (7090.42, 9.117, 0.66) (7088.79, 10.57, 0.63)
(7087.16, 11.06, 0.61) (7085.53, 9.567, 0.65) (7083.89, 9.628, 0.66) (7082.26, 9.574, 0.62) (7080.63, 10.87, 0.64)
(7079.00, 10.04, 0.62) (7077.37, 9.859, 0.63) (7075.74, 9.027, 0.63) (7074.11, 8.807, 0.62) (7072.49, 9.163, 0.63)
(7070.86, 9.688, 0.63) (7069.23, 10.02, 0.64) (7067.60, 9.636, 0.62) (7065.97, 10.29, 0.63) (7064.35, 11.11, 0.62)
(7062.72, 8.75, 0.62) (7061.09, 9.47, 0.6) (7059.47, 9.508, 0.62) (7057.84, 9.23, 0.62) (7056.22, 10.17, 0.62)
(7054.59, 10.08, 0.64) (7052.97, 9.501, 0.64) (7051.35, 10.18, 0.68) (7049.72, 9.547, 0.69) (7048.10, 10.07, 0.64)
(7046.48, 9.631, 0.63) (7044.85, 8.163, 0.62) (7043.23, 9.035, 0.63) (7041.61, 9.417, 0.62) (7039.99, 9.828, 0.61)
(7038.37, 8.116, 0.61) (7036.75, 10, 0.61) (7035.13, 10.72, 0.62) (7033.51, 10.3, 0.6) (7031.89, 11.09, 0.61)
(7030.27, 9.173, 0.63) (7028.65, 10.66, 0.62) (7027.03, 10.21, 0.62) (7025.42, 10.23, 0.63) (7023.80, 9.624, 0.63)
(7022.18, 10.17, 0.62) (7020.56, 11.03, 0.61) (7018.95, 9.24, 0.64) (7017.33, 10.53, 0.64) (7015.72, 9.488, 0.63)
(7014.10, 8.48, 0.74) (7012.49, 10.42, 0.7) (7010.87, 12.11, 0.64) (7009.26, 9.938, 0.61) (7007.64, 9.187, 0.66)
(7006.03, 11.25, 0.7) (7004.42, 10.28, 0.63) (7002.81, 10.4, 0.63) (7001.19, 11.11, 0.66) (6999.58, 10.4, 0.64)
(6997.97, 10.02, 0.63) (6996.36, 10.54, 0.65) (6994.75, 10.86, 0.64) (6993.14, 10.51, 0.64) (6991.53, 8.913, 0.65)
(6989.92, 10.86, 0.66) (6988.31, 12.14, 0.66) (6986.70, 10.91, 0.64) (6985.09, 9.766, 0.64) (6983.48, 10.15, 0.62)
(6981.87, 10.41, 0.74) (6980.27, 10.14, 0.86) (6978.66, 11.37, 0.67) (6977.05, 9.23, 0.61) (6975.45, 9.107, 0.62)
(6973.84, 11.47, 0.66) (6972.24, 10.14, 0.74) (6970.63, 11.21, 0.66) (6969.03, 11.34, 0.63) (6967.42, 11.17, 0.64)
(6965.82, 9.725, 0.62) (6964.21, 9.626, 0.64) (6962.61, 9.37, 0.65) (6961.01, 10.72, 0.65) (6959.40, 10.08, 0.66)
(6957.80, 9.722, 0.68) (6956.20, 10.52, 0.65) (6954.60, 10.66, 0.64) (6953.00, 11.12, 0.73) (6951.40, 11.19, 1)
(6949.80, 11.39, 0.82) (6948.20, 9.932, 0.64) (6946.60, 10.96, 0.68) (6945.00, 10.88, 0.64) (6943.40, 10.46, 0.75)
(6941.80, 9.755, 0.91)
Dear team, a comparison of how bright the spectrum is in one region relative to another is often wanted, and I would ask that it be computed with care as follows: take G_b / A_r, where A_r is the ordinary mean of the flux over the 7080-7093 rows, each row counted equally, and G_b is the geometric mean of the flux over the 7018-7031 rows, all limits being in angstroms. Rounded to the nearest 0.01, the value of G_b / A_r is 0.99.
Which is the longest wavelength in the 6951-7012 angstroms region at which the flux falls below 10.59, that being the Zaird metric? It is 7009.26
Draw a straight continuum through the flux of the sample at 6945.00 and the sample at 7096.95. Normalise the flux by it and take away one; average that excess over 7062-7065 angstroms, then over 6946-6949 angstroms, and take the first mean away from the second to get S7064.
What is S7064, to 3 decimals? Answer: -0.021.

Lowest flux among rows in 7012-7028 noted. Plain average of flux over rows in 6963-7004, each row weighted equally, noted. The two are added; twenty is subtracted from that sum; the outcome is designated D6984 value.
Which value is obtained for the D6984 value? -1.1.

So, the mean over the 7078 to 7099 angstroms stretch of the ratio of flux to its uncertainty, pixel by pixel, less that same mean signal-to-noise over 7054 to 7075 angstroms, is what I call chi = 0.4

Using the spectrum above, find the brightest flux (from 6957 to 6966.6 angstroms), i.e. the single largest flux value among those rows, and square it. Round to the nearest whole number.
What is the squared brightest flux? 115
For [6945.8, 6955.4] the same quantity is 130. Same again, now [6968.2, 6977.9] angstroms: 132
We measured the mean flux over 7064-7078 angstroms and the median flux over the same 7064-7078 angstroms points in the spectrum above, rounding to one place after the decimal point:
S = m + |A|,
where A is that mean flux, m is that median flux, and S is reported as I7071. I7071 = 19.4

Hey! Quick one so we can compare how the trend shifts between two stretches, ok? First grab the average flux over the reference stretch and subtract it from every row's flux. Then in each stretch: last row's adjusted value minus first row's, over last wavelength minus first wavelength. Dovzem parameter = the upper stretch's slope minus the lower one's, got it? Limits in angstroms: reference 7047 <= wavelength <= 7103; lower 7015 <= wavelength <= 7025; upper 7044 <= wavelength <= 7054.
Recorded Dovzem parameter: 0.15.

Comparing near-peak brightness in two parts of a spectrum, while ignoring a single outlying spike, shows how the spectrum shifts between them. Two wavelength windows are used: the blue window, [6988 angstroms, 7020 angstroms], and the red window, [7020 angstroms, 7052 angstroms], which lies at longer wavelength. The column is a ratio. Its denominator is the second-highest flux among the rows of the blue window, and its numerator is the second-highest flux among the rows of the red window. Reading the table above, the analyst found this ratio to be 0.91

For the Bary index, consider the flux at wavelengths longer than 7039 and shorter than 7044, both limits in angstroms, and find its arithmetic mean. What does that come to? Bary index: 9.4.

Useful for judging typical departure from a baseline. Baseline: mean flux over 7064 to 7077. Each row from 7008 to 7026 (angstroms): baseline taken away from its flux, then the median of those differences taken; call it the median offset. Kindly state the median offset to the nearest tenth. 0.5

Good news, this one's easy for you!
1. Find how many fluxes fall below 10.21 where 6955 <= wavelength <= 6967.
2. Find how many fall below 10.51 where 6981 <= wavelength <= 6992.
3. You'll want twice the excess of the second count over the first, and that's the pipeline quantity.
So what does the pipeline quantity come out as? -2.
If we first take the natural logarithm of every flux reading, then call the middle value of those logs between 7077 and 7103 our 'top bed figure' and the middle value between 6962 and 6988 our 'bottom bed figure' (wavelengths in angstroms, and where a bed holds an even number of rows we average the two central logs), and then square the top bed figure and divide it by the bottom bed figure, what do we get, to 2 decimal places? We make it 2.28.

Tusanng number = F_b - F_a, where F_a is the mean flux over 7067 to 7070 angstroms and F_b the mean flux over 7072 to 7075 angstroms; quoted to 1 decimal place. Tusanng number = -0.8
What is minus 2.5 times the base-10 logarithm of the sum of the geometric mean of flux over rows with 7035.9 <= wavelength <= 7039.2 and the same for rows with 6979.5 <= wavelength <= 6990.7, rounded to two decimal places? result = -3.23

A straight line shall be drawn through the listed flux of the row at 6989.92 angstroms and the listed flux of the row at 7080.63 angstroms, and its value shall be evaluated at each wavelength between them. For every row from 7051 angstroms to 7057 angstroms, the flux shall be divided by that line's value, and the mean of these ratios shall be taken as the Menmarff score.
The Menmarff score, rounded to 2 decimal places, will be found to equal 0.92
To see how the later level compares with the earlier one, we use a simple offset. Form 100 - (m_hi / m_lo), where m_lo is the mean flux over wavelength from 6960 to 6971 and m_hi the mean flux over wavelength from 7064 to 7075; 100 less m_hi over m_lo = 99.1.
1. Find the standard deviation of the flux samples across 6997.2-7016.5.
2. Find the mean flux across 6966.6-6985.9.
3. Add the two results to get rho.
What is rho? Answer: 11.4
